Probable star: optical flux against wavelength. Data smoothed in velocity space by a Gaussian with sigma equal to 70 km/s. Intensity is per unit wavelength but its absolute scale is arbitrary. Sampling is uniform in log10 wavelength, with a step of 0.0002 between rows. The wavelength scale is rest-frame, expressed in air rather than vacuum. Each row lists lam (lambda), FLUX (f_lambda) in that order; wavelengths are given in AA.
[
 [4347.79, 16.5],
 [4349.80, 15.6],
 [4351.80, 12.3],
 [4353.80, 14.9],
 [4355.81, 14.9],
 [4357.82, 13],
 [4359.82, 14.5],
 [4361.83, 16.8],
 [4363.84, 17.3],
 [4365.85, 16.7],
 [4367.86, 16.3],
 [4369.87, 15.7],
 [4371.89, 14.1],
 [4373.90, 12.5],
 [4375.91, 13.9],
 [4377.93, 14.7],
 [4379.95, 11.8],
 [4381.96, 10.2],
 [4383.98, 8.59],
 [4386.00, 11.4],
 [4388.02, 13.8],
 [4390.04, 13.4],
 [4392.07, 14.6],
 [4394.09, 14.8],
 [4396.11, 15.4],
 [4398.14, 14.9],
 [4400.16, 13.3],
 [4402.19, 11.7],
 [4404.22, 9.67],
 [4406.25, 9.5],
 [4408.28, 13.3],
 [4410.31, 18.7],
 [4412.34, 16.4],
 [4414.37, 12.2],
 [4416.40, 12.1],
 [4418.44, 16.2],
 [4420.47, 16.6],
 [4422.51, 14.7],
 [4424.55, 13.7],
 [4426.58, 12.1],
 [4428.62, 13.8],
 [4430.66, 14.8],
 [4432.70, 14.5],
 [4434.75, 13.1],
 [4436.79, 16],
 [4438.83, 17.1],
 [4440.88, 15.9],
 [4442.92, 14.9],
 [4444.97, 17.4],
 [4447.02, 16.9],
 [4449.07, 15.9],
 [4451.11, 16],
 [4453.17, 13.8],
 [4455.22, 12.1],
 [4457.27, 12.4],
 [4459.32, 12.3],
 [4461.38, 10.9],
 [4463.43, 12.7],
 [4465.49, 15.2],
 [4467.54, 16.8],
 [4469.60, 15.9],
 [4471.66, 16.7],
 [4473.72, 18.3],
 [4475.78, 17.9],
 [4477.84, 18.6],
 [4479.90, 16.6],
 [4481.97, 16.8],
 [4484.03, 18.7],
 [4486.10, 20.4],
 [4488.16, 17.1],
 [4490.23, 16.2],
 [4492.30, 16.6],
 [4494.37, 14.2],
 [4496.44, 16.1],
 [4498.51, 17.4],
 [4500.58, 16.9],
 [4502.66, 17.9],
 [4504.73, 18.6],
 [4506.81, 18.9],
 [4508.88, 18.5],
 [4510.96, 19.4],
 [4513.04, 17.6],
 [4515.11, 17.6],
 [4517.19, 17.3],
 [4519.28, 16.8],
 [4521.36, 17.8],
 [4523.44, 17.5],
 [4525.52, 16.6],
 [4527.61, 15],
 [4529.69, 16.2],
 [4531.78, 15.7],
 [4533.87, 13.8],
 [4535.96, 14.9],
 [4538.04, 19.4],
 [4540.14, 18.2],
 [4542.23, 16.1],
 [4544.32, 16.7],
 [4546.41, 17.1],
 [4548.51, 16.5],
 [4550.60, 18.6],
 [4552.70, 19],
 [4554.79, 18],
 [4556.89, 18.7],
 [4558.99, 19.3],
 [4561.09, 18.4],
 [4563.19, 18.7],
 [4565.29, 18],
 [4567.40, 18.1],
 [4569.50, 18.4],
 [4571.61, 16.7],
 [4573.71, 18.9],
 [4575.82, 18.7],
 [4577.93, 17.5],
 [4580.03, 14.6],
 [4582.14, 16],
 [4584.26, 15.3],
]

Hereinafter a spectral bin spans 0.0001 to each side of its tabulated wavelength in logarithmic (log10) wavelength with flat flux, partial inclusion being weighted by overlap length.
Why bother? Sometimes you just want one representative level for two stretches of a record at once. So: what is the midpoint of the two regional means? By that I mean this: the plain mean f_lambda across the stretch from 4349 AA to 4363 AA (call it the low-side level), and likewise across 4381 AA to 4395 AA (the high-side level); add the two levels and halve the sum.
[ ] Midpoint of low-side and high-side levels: 13.5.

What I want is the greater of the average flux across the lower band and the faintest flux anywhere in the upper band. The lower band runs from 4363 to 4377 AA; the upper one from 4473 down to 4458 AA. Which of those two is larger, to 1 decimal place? 15.2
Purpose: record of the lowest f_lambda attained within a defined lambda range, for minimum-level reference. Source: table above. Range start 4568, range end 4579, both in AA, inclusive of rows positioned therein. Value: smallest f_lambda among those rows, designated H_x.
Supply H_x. 16.7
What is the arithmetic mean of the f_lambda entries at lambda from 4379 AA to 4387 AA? 10.5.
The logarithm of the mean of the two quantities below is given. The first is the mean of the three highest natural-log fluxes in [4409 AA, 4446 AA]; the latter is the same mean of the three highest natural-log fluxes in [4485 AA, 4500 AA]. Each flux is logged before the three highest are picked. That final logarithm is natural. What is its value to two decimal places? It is 1.06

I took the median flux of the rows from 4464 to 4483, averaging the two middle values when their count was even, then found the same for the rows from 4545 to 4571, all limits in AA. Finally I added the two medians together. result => 35.2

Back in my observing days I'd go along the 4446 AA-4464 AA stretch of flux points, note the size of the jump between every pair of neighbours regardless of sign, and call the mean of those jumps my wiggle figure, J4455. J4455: 1.1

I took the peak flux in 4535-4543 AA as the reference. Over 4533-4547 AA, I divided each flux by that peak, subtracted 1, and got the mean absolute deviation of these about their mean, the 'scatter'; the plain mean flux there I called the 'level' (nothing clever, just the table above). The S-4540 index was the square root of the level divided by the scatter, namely 15.0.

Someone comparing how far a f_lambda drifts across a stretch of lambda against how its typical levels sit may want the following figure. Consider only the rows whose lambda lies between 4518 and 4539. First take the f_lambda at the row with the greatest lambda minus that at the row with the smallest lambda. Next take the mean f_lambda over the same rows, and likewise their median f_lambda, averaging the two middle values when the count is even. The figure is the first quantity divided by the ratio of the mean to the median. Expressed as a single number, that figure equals 3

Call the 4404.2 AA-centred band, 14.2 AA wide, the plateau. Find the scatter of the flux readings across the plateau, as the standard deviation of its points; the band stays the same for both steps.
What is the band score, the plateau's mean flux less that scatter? 10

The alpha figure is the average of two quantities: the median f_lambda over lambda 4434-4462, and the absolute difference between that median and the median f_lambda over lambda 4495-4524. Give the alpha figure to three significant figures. 8.80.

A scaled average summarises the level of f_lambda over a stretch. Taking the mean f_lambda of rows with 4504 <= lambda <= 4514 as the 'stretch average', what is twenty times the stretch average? 372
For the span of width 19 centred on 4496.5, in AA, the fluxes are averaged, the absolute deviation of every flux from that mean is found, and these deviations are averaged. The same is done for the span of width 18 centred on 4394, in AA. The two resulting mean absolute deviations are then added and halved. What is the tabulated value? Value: 1.0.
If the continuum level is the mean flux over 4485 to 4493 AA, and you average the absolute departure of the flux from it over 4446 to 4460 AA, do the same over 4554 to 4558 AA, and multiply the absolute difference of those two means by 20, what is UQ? 52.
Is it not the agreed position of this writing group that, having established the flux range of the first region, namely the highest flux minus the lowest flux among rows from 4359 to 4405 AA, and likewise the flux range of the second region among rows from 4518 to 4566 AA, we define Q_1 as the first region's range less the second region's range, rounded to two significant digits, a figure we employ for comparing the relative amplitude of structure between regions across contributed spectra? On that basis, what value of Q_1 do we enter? 3.1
